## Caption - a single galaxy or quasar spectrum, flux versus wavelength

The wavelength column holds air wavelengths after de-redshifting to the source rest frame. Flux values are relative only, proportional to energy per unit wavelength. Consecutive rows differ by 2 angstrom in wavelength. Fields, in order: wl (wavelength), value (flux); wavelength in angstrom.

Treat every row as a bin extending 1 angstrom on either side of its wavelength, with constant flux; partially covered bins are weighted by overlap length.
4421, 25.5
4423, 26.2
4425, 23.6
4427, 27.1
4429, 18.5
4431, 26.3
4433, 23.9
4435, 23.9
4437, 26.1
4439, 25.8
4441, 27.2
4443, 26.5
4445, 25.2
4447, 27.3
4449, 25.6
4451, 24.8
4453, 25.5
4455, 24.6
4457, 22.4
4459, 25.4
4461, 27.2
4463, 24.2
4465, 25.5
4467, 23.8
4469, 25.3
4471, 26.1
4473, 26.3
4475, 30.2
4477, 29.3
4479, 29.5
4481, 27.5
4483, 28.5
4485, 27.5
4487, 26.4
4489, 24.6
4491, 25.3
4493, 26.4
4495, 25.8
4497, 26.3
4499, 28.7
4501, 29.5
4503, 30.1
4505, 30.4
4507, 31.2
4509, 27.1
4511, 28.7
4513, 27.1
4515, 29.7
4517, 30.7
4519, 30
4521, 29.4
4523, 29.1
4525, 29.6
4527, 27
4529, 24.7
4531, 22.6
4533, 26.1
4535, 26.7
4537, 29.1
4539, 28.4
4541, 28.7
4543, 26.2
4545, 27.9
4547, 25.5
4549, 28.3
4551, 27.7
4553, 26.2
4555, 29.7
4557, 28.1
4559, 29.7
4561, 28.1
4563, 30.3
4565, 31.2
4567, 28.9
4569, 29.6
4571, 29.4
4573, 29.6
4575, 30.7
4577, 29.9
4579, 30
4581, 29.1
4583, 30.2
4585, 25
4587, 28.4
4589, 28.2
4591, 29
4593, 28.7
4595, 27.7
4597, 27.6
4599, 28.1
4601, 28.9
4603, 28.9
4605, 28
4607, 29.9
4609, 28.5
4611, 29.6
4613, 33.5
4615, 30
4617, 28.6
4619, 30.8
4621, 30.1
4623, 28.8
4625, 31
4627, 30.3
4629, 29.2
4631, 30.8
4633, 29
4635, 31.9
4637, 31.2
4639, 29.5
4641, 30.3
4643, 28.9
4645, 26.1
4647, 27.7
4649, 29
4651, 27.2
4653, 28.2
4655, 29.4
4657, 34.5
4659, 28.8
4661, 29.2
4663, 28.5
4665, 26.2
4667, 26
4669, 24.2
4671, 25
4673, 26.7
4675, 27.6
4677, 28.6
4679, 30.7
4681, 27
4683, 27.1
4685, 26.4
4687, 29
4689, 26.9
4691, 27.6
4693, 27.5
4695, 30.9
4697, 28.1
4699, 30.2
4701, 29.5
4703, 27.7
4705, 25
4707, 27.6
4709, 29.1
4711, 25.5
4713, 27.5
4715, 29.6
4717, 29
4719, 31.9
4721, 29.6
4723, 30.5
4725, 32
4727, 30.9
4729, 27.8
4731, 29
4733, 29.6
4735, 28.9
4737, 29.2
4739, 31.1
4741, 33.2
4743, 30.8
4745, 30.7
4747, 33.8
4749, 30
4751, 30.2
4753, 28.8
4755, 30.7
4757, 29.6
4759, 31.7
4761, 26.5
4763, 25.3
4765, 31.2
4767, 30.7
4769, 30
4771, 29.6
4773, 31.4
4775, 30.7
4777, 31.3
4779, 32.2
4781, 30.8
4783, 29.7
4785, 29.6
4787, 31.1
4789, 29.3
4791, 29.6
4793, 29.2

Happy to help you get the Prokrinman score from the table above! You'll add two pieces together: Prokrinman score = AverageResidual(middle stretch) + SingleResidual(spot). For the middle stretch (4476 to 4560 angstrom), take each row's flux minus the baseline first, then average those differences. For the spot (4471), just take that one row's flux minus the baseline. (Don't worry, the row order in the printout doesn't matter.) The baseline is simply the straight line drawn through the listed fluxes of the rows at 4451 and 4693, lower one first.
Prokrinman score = 3.4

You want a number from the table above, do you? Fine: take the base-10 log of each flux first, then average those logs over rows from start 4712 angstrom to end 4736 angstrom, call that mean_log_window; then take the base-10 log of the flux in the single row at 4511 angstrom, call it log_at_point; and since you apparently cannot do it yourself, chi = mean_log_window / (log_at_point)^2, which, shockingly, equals 0.69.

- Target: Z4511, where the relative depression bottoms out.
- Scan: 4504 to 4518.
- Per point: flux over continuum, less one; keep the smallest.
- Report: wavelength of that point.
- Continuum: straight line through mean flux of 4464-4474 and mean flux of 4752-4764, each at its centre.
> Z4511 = 4513 angstrom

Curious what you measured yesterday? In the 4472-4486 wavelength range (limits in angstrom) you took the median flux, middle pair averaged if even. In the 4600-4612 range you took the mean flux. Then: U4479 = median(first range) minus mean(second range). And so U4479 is -0.5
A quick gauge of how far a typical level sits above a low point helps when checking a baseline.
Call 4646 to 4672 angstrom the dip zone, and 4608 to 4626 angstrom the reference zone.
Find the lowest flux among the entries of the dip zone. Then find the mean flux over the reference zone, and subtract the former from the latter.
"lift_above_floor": 5.9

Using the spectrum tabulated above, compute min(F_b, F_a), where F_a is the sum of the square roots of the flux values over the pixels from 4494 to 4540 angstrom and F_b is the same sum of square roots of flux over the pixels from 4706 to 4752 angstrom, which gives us 122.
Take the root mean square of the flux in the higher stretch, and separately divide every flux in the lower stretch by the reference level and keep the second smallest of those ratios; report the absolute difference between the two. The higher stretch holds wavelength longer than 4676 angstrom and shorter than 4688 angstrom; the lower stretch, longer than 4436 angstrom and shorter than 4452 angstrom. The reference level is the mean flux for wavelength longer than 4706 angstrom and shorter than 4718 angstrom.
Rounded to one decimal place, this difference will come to 27.3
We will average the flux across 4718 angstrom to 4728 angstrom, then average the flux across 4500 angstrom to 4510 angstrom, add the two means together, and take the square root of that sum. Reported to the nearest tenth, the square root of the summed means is 7.8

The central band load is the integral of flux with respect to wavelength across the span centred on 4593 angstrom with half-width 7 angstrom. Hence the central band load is 395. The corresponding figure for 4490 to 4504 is 384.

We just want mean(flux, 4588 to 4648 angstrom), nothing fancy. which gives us 29.4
